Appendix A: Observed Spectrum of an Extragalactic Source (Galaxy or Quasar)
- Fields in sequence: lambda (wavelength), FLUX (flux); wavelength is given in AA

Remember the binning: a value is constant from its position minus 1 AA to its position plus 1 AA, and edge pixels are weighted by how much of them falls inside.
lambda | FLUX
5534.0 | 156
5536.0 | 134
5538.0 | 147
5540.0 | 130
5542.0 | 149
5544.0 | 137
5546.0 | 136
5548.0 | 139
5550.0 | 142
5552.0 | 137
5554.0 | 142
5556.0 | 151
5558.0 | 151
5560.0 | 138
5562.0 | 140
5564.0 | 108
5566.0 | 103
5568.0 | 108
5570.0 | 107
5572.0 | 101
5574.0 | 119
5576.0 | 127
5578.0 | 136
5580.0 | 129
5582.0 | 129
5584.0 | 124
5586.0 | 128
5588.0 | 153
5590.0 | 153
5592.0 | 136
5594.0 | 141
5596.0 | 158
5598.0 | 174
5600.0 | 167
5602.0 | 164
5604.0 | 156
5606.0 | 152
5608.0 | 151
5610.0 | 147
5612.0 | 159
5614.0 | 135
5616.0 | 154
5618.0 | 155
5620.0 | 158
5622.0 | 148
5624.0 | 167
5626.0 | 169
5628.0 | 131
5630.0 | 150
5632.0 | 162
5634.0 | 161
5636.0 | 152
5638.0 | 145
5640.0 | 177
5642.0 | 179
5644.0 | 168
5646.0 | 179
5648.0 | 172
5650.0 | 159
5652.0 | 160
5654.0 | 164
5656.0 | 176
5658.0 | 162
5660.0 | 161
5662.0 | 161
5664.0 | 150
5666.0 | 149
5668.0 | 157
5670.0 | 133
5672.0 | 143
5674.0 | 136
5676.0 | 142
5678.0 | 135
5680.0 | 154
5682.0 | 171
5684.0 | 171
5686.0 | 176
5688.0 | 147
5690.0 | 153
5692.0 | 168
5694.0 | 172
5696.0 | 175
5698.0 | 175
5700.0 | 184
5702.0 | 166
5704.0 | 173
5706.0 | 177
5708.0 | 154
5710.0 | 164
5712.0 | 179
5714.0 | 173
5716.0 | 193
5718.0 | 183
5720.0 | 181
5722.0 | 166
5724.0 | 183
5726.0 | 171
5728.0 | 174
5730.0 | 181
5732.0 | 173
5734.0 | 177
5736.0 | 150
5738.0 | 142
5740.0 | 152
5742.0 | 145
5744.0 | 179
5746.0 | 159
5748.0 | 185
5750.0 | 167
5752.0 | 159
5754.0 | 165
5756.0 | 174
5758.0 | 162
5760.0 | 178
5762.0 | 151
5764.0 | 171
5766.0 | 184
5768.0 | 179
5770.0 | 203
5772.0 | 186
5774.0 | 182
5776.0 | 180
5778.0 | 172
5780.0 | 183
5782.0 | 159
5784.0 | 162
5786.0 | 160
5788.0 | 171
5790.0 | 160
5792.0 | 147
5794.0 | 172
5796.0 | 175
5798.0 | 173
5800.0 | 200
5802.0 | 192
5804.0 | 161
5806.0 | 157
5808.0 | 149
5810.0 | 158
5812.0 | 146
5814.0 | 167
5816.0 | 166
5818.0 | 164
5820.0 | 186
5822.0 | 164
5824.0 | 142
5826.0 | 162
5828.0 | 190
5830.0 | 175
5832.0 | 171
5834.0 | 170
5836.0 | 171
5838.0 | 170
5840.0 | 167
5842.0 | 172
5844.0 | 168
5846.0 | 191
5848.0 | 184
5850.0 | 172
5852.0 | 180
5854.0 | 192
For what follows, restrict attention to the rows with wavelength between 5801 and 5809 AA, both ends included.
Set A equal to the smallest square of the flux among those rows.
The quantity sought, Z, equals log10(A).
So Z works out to 4.35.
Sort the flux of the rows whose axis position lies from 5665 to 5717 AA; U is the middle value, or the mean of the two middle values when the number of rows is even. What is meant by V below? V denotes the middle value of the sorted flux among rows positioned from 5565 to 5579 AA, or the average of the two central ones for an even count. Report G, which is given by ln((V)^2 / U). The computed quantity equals 4.2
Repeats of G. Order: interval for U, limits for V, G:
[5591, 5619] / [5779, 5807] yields 5.2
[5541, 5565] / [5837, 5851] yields 5.4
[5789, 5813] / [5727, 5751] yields 5.2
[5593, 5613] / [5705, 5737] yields 5.3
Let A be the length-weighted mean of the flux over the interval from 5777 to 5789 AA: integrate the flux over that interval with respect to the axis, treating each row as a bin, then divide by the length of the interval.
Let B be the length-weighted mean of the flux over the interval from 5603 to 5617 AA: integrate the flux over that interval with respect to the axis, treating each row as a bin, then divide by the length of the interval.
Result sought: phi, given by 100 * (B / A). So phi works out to 90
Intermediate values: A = 168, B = 151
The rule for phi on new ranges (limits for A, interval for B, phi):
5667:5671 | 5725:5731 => 121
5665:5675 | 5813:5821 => 119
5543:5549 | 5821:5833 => 122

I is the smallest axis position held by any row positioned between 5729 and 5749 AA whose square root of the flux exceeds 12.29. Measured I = 5730.0 AA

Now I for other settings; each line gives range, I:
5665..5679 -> 5668.0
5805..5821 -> 5806.0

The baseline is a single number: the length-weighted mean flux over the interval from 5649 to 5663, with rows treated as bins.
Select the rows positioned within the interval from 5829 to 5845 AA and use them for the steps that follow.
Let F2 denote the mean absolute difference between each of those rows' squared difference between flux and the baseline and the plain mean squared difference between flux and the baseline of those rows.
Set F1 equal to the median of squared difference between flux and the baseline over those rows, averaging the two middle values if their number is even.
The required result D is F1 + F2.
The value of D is 78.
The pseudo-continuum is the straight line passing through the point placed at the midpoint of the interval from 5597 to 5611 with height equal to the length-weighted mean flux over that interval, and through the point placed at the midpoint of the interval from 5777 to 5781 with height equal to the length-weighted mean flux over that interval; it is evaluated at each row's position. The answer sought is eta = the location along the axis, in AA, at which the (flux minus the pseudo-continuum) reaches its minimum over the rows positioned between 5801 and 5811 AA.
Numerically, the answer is 5808.0 AA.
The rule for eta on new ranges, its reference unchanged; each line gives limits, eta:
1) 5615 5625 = 5622.0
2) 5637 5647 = 5638.0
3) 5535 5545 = 5540.0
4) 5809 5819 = 5812.0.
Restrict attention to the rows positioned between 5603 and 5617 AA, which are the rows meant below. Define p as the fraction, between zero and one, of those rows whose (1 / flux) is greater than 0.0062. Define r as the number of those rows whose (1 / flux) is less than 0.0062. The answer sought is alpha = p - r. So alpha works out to 1.0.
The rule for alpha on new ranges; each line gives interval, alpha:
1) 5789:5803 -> -4.7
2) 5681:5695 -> -4.7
